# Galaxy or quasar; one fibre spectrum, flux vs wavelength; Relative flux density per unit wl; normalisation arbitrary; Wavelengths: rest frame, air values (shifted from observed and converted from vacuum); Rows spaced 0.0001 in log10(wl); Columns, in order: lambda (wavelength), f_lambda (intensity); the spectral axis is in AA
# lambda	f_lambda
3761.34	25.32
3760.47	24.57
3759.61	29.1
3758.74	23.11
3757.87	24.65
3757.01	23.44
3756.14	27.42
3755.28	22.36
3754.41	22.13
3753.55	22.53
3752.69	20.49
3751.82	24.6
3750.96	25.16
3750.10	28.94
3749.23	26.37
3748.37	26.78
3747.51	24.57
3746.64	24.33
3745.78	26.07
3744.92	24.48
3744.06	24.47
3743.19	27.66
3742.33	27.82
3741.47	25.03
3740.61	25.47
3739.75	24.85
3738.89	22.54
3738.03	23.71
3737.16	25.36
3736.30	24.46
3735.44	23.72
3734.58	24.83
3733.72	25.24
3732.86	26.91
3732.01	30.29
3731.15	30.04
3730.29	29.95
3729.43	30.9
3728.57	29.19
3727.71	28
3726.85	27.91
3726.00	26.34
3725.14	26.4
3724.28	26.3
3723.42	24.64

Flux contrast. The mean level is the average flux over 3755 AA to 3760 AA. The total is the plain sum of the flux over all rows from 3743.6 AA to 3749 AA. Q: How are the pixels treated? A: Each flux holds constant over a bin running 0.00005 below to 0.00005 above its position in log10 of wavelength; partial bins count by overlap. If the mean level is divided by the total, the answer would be 0.166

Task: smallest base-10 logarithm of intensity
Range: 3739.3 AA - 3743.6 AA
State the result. 1.40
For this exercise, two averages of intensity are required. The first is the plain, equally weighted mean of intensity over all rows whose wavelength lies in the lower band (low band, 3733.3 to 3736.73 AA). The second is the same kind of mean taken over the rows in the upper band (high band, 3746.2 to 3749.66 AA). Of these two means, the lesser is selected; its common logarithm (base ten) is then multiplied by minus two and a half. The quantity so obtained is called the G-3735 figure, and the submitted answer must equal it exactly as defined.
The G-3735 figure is -3.48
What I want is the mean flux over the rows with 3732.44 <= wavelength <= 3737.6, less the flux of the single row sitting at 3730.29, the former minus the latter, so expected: -4.9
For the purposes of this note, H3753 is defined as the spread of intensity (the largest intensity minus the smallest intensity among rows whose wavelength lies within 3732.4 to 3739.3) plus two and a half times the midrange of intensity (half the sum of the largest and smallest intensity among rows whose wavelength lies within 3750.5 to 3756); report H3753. 61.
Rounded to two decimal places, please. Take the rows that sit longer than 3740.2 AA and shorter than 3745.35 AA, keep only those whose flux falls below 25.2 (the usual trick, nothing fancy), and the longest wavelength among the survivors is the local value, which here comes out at 3744.92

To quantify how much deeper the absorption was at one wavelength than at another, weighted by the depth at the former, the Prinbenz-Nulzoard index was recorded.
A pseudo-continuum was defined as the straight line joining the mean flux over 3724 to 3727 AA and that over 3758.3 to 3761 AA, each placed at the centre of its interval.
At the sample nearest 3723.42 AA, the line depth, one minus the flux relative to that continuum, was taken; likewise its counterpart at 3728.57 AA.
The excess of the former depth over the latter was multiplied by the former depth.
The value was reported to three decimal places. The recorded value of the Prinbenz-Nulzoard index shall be 0.014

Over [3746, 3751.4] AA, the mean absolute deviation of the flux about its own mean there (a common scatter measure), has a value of 1.34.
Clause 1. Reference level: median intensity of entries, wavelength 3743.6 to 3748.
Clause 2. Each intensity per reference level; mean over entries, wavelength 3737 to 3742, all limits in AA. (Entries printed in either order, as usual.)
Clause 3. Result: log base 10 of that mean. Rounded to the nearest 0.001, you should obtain 0.000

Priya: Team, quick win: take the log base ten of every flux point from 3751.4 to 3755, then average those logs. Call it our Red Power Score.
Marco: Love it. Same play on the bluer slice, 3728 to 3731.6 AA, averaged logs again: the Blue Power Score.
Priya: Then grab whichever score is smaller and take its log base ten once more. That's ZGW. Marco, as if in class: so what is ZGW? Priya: 0.130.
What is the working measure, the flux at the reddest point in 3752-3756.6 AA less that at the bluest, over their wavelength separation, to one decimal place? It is 2.0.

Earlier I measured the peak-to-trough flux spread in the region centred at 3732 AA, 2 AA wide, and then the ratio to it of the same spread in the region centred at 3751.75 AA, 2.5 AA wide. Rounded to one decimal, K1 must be 1.4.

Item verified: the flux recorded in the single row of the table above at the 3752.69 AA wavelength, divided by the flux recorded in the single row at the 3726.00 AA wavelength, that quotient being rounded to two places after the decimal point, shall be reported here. 0.78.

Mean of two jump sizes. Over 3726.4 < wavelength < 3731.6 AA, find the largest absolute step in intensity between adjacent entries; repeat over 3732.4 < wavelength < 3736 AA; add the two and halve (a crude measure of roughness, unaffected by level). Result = 1.7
